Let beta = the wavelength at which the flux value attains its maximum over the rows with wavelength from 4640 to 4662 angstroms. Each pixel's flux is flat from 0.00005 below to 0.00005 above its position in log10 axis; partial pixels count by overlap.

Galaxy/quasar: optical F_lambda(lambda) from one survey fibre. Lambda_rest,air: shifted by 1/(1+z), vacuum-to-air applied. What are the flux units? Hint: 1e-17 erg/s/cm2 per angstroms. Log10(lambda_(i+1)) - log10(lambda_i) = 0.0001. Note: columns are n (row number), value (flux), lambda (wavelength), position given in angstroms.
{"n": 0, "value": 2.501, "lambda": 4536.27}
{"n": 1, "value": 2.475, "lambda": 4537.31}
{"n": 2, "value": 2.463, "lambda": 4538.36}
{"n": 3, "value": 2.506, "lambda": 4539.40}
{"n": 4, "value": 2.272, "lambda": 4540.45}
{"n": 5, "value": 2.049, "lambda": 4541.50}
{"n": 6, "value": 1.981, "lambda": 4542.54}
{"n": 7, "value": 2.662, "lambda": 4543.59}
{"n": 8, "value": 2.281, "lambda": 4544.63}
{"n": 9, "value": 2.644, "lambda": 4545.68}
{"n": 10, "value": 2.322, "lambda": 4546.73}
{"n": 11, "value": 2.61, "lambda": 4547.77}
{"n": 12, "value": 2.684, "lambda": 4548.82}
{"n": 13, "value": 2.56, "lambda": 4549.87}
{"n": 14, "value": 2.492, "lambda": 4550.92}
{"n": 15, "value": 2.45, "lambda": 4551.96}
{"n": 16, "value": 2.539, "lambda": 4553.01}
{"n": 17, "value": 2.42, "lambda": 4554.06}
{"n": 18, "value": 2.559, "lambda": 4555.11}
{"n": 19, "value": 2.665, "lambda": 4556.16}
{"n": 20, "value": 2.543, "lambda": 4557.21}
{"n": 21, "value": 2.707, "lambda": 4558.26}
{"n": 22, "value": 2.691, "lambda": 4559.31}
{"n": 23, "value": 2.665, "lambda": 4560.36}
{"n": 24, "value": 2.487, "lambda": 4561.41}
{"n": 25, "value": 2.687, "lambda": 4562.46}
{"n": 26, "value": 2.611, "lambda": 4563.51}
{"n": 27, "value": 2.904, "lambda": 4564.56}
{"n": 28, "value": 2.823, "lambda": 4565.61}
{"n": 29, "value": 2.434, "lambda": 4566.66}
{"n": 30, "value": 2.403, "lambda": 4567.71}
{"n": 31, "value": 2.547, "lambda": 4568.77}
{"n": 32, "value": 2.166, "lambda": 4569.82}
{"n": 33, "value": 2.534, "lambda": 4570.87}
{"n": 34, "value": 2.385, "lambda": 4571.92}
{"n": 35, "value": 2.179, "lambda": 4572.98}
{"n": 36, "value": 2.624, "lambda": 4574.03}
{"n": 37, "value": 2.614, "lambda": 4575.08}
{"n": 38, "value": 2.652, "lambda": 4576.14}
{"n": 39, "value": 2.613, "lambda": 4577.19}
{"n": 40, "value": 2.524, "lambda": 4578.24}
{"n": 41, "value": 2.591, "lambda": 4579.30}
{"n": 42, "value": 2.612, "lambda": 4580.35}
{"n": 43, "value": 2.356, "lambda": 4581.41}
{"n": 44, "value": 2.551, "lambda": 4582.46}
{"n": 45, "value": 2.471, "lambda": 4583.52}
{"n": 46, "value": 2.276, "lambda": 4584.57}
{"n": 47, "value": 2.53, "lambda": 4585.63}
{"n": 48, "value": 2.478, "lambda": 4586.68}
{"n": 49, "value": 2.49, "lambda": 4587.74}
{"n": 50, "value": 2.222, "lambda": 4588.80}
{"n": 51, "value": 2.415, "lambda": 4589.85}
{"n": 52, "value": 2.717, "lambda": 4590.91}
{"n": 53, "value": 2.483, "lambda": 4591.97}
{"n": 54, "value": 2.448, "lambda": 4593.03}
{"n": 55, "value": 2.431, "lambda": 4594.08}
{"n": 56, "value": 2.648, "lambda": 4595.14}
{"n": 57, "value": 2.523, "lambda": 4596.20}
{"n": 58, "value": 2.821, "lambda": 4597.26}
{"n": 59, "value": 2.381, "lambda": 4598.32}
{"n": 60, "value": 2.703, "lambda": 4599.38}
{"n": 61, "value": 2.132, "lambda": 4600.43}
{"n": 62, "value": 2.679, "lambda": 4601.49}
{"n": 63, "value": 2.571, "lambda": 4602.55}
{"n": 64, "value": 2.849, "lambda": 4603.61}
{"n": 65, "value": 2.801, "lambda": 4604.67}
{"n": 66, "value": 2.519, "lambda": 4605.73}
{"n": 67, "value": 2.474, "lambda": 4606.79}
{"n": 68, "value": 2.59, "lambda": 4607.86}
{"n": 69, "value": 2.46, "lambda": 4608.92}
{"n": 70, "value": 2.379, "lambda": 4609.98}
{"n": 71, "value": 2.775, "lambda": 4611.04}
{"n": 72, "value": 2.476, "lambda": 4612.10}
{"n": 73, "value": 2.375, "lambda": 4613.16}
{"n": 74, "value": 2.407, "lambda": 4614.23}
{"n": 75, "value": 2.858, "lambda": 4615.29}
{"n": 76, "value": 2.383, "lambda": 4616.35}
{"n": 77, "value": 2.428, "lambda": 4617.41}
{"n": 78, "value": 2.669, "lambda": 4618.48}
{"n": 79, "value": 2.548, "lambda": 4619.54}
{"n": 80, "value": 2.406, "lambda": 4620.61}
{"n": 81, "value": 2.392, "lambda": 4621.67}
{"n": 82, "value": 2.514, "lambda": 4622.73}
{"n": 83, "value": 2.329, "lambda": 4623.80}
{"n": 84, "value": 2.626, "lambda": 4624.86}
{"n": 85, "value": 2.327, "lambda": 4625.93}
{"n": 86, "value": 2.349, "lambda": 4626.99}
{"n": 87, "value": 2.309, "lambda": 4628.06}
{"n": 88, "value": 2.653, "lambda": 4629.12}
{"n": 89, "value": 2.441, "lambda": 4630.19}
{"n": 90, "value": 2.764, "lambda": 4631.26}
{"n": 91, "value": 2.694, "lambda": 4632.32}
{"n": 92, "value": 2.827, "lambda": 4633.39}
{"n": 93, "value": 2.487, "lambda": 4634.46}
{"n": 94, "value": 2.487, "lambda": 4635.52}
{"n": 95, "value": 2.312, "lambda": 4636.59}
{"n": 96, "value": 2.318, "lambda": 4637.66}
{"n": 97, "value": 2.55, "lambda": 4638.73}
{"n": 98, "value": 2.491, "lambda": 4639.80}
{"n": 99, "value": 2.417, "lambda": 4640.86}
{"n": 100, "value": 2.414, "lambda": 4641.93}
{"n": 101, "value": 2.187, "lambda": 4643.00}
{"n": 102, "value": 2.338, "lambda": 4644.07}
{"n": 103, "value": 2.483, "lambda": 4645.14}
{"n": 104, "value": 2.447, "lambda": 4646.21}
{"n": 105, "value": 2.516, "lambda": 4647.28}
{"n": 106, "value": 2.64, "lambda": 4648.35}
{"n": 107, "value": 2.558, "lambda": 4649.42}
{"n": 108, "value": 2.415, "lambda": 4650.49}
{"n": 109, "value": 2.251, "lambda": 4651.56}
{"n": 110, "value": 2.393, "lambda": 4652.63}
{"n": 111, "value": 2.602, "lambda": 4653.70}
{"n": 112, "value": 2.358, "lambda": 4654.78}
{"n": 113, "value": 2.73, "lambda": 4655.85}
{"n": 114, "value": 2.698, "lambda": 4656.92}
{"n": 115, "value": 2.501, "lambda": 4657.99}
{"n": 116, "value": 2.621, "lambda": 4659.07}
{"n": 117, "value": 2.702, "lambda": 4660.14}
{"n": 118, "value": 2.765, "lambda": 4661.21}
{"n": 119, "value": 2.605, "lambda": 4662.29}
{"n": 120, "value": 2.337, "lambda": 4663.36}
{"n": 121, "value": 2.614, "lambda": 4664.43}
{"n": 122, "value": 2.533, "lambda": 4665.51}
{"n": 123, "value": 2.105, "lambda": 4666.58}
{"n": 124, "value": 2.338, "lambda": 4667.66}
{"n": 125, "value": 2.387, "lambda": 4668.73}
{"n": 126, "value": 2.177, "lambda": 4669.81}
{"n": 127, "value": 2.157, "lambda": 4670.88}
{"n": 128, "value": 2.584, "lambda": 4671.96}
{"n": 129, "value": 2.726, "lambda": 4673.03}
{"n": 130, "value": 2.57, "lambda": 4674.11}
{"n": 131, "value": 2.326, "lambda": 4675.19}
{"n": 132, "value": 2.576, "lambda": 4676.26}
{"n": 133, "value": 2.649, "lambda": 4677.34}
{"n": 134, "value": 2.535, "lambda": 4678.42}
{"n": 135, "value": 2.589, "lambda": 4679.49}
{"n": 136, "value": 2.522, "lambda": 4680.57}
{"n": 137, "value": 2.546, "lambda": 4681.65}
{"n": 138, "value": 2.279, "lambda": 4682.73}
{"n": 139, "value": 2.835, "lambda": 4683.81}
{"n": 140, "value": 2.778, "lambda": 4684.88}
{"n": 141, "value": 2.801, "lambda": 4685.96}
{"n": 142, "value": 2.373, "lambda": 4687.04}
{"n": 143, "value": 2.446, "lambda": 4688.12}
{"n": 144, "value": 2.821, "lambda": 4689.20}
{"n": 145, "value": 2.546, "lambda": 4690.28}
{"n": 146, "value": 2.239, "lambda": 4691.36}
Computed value 4661.21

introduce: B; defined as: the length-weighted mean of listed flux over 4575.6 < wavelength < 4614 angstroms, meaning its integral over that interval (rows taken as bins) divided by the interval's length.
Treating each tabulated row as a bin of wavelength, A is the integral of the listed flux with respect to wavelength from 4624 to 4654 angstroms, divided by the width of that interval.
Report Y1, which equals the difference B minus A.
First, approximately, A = 2.47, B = 2.53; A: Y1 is 0.05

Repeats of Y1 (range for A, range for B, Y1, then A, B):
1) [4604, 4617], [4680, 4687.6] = 0.05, 2.54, 2.59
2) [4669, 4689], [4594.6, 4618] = 0.03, 2.53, 2.56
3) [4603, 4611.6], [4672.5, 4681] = -0.04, 2.60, 2.56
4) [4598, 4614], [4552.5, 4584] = 0.01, 2.54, 2.55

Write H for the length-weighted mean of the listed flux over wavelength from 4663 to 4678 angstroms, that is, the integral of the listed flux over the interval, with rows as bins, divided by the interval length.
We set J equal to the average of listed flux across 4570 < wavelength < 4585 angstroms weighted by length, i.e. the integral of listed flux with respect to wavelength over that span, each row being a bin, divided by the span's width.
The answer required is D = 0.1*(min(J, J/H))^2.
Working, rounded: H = 2.44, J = 2.493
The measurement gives 0.105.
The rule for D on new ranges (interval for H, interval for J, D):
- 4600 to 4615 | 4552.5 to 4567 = 0.107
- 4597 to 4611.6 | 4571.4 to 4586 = 0.094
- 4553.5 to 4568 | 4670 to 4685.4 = 0.094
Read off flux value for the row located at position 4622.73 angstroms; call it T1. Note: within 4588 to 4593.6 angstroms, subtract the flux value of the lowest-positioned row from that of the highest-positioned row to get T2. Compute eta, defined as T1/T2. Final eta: 11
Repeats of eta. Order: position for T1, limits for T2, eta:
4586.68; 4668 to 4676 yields -41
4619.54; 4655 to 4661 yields -91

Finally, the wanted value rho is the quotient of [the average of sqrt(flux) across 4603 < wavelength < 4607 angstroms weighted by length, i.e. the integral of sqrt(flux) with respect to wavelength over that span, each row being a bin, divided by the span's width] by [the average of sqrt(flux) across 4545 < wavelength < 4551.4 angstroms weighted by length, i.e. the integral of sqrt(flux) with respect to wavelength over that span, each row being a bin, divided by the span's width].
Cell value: 1.03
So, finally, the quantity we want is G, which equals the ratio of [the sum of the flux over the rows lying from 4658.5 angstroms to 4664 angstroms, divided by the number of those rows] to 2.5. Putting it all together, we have 1.04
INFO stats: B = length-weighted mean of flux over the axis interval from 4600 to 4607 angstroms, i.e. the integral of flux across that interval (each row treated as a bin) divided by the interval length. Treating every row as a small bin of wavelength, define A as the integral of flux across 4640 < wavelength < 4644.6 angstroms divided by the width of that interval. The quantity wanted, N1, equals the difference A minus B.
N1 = -0.233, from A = 2.35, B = 2.59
